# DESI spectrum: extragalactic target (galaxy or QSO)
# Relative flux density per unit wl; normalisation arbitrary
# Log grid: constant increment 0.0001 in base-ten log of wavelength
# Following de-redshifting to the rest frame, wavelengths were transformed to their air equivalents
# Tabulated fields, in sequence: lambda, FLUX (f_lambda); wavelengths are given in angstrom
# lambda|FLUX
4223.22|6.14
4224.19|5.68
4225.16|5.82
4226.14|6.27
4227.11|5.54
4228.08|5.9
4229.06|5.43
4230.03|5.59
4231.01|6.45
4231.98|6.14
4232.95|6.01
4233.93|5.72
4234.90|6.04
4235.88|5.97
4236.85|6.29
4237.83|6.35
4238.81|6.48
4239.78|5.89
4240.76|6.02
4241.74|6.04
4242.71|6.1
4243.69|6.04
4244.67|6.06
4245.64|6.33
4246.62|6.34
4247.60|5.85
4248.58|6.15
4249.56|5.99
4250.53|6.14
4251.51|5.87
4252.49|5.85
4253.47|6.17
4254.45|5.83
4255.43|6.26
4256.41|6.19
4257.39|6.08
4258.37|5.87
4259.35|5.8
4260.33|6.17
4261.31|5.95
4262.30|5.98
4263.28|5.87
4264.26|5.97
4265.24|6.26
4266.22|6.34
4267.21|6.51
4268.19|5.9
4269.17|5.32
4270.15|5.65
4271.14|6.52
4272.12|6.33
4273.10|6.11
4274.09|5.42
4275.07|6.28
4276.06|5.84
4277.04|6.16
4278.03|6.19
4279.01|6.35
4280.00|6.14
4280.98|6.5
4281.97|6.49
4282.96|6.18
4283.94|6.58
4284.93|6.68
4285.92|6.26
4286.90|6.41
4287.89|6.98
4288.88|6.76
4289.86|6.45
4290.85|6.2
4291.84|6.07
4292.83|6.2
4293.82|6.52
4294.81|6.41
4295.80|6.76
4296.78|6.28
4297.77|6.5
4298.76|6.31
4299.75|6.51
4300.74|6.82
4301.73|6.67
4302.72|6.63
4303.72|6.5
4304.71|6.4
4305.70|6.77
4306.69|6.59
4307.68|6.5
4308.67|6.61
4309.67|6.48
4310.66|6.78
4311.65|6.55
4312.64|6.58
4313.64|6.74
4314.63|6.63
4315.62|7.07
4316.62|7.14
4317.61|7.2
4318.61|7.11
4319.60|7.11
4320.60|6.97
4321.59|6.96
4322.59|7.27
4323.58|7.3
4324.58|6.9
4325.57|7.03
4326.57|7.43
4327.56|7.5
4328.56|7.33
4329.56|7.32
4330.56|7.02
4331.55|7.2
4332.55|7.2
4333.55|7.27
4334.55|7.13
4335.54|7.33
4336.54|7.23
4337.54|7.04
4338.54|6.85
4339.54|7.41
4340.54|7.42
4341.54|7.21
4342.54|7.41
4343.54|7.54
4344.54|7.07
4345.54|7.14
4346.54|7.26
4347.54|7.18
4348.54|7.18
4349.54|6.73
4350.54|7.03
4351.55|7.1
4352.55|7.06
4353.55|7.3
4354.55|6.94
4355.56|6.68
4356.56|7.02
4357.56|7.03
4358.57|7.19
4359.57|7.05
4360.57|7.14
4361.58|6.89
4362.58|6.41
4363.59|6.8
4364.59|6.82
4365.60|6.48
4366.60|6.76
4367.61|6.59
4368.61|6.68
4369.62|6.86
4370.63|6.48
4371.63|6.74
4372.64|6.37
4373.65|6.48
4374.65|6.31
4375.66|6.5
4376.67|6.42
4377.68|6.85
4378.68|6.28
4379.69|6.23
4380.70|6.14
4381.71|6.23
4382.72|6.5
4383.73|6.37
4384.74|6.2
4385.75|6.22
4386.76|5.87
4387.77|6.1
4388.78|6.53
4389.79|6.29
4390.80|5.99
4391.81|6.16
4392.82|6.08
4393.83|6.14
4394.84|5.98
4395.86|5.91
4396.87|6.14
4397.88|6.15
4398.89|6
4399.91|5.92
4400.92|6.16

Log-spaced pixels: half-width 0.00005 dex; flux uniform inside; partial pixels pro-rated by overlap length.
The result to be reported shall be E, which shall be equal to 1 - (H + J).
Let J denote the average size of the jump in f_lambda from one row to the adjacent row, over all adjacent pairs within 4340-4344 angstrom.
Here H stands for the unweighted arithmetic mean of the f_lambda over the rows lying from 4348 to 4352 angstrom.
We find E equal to -6.2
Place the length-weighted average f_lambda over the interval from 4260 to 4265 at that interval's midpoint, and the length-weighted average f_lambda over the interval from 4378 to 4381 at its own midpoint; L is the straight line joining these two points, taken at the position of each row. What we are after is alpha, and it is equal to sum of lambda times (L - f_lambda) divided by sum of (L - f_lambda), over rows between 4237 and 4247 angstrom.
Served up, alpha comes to 4242.1 angstrom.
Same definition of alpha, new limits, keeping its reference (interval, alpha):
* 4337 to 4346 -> 4341.7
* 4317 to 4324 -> 4320.7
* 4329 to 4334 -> 4331.6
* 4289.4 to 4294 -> 4291.9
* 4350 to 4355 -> 4352.5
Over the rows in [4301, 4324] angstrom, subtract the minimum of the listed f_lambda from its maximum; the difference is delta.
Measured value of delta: 0.90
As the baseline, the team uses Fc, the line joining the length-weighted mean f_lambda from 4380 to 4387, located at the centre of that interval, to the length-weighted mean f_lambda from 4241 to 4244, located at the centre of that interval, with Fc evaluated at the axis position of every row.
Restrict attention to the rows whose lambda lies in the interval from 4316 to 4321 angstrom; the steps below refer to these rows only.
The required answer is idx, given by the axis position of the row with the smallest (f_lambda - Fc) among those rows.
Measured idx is 4320.60 angstrom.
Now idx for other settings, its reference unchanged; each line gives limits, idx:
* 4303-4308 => 4304.71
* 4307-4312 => 4309.67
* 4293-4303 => 4296.78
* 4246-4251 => 4247.60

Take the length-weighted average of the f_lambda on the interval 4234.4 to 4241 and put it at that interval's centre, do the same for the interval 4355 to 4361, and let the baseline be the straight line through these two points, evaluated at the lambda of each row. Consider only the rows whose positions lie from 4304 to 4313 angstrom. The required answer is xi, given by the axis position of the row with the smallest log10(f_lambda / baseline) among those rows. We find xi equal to 4304.71 angstrom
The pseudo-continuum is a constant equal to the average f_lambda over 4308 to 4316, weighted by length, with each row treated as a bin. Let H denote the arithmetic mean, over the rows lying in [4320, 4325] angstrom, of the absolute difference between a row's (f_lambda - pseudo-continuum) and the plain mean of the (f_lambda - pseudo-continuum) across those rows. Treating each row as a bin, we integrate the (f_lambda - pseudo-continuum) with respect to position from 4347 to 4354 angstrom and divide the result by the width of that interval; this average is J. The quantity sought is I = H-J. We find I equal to -0.2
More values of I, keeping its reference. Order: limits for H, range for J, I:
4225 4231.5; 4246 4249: 0.8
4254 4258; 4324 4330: -0.4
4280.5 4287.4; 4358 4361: -0.3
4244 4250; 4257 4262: 0.9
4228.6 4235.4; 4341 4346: -0.3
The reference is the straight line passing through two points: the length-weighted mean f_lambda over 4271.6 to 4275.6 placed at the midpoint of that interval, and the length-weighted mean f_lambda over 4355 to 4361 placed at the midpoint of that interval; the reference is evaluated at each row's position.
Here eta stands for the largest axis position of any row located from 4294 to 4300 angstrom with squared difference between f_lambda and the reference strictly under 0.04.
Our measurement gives 4299.75 angstrom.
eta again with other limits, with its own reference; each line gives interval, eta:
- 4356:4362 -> 4361.58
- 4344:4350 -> 4349.54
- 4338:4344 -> 4338.54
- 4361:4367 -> 4361.58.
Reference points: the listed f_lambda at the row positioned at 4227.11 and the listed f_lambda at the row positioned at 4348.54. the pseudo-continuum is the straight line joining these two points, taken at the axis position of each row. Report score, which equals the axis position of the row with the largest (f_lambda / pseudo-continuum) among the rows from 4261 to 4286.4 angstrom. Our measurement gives 4267.21 angstrom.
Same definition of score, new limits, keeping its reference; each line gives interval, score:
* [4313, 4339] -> 4327.56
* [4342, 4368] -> 4343.54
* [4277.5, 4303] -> 4287.89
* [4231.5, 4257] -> 4238.81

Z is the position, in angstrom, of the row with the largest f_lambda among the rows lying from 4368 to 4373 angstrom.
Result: 4369.62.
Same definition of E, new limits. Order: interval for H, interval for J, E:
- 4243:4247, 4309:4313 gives -5.4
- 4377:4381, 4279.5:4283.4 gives -5.6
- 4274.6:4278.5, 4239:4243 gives -5.2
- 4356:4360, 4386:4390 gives -6.4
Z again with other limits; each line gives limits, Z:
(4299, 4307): 4300.74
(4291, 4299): 4295.80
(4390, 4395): 4391.81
